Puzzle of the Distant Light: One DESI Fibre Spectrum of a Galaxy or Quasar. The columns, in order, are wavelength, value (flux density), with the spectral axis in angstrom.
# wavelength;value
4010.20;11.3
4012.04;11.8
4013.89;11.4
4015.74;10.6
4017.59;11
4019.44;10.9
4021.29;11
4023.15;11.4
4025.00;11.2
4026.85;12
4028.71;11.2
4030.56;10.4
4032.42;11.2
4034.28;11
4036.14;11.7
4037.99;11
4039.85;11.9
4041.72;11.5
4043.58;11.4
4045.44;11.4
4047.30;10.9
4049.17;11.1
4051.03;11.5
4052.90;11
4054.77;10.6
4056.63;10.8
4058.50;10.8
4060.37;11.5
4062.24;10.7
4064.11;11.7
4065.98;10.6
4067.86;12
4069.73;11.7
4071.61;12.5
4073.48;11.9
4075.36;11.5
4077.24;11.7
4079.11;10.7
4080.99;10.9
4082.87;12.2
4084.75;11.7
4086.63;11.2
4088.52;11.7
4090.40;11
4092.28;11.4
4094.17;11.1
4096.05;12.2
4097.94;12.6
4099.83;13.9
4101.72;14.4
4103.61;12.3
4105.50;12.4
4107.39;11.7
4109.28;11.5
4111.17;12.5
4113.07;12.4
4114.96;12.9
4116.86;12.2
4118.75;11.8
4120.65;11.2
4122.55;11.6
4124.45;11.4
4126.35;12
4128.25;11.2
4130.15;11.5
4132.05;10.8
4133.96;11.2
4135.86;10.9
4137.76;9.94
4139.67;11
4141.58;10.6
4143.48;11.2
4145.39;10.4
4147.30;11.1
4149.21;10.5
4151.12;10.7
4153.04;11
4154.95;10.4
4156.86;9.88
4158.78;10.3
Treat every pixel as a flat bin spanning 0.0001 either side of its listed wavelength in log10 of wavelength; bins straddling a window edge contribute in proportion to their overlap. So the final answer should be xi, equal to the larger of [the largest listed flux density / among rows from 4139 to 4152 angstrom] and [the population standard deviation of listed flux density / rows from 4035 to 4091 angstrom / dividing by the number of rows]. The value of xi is 11.2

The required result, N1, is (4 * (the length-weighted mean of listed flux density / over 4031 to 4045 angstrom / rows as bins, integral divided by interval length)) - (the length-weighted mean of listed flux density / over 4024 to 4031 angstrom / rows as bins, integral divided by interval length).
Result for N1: 34.1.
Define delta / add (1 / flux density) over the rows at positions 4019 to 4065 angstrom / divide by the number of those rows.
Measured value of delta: 0.089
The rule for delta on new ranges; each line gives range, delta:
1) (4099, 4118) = 0.080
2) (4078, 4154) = 0.087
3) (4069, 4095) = 0.087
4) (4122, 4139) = 0.090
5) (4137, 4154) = 0.093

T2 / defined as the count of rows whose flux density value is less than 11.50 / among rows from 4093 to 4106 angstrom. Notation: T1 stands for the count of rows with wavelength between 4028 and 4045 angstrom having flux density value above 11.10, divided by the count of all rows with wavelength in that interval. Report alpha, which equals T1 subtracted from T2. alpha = 0.3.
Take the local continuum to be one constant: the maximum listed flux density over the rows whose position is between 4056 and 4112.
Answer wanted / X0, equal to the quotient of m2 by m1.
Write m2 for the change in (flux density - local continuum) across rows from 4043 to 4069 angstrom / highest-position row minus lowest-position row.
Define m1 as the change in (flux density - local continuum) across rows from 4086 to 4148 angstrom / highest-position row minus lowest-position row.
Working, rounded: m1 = -0.1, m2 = 0.6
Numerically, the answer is -6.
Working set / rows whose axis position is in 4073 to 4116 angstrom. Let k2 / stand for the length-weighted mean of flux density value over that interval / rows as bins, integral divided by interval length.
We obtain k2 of 12.0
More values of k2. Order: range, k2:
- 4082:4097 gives 11.6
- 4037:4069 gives 11.2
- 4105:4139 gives 11.6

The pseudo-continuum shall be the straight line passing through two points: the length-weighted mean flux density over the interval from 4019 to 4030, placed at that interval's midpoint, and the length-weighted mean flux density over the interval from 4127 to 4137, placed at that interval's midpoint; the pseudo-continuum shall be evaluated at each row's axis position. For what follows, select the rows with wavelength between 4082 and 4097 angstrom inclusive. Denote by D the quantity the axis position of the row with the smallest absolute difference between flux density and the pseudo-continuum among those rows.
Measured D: 4086.63 angstrom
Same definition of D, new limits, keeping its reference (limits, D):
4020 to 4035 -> 4032.42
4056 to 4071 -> 4060.37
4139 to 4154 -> 4147.30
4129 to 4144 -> 4133.96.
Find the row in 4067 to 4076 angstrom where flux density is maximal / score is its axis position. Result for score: 4071.61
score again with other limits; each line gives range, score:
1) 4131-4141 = 4133.96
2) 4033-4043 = 4039.85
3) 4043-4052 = 4051.03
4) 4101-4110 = 4101.72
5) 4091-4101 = 4099.83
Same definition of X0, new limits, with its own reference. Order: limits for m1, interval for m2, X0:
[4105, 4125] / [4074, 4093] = 0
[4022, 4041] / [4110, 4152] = -4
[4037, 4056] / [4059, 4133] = 2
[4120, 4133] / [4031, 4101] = -7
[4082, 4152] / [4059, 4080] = 1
